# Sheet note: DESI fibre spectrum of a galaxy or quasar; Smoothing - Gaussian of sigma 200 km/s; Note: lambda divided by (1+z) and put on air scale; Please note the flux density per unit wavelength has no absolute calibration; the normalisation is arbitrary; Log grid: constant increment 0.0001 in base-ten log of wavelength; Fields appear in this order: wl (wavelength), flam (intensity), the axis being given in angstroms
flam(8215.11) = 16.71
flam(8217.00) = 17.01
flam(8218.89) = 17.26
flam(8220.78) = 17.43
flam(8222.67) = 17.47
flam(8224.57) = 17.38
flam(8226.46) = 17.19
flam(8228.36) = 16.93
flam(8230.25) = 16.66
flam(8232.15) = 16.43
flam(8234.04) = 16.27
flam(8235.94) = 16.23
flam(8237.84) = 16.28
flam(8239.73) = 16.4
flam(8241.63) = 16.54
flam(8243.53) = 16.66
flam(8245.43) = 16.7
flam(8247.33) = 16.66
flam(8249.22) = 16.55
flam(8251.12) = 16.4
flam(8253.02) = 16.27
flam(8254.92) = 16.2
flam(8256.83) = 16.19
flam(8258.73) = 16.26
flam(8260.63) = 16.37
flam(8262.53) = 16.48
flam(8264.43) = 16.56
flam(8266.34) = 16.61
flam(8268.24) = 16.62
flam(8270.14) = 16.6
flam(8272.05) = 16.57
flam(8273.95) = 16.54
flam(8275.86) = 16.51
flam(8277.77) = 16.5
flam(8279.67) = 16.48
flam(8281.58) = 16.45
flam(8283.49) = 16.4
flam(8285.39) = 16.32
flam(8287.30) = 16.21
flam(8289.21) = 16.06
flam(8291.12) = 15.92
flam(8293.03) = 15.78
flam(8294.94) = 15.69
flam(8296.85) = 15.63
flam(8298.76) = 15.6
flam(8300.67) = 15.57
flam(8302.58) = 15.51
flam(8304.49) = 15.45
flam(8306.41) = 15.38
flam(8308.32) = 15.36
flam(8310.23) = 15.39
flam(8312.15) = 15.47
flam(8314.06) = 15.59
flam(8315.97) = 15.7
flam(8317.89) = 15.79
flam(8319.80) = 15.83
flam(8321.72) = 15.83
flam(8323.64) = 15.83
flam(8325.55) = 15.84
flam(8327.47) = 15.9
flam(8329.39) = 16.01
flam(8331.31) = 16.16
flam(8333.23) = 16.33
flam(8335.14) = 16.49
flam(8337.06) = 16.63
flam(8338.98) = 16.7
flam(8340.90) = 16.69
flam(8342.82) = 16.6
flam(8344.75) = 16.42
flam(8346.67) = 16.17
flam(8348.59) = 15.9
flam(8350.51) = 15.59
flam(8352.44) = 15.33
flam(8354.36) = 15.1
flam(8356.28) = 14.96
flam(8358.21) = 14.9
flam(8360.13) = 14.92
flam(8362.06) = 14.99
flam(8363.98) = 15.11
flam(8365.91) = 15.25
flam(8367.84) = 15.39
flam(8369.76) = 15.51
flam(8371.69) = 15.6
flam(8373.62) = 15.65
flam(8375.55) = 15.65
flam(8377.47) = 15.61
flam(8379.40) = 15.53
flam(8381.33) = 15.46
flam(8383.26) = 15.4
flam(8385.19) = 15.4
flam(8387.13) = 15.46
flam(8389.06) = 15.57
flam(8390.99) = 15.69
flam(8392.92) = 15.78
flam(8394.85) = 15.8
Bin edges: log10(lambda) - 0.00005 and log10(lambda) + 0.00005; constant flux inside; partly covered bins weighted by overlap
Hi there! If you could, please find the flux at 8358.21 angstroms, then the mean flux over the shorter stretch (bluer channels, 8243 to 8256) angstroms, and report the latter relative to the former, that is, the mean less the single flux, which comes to 1.6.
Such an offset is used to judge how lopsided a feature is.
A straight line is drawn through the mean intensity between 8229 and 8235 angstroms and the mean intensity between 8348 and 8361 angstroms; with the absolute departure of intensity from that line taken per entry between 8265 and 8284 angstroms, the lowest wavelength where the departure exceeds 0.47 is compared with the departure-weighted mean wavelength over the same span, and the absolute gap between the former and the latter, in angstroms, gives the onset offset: 8.4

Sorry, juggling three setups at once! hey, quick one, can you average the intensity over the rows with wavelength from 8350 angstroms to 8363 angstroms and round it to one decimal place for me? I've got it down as 15.1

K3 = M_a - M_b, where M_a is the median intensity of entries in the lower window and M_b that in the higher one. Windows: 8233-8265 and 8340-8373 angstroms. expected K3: 1.0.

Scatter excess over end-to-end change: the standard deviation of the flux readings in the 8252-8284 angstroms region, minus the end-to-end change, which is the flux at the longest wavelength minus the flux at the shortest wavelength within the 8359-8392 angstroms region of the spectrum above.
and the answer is -0.63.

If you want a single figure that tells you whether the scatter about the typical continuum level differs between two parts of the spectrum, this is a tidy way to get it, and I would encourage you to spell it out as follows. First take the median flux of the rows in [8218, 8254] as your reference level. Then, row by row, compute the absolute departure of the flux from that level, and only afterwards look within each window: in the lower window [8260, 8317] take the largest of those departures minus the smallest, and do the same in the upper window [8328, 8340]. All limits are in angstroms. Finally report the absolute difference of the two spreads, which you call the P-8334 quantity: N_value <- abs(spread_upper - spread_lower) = 0.64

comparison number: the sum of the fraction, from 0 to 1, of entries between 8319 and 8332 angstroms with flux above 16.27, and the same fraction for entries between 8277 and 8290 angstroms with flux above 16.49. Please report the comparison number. 0.1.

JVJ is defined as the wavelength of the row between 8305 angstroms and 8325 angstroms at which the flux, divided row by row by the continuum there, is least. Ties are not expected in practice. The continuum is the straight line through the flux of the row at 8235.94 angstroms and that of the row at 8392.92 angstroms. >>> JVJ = 8308.32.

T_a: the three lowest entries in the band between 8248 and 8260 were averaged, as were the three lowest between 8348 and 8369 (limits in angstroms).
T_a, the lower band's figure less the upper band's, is 1.3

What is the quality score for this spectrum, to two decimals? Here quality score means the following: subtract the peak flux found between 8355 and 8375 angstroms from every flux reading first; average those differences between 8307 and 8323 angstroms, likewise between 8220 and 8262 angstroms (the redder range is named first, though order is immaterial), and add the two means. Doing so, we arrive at 0.93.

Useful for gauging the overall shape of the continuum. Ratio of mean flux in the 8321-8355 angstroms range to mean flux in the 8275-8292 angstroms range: 0.986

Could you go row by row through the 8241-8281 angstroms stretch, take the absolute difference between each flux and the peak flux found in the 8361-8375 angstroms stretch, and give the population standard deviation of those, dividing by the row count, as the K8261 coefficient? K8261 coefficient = 0.15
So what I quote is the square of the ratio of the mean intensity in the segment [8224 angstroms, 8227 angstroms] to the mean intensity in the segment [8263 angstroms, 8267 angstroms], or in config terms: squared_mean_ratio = 1.09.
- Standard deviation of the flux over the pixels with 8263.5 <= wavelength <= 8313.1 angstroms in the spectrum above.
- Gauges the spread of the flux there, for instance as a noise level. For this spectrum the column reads 0.48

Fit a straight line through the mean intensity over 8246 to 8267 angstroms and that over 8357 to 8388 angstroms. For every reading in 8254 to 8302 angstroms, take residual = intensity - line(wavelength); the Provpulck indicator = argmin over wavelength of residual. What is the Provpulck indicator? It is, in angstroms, 8300.67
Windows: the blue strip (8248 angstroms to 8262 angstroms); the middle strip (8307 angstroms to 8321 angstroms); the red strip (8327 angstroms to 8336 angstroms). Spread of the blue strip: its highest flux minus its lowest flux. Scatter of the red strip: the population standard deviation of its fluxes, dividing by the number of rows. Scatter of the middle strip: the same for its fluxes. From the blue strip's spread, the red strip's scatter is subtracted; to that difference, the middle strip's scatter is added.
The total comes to 0.32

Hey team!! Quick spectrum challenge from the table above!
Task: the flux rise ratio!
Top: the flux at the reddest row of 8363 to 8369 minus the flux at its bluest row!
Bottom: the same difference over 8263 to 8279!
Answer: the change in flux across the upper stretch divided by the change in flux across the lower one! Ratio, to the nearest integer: -5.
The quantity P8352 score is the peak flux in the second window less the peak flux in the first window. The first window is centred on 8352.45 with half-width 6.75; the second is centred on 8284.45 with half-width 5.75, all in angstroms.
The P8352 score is 0.3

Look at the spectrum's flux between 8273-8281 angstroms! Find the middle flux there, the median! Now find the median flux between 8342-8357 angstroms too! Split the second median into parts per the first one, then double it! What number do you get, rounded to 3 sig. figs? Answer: 1.91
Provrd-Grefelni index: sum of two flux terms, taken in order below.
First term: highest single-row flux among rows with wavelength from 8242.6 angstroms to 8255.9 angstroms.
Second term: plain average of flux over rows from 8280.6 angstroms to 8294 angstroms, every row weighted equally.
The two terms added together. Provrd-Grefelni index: 32.9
